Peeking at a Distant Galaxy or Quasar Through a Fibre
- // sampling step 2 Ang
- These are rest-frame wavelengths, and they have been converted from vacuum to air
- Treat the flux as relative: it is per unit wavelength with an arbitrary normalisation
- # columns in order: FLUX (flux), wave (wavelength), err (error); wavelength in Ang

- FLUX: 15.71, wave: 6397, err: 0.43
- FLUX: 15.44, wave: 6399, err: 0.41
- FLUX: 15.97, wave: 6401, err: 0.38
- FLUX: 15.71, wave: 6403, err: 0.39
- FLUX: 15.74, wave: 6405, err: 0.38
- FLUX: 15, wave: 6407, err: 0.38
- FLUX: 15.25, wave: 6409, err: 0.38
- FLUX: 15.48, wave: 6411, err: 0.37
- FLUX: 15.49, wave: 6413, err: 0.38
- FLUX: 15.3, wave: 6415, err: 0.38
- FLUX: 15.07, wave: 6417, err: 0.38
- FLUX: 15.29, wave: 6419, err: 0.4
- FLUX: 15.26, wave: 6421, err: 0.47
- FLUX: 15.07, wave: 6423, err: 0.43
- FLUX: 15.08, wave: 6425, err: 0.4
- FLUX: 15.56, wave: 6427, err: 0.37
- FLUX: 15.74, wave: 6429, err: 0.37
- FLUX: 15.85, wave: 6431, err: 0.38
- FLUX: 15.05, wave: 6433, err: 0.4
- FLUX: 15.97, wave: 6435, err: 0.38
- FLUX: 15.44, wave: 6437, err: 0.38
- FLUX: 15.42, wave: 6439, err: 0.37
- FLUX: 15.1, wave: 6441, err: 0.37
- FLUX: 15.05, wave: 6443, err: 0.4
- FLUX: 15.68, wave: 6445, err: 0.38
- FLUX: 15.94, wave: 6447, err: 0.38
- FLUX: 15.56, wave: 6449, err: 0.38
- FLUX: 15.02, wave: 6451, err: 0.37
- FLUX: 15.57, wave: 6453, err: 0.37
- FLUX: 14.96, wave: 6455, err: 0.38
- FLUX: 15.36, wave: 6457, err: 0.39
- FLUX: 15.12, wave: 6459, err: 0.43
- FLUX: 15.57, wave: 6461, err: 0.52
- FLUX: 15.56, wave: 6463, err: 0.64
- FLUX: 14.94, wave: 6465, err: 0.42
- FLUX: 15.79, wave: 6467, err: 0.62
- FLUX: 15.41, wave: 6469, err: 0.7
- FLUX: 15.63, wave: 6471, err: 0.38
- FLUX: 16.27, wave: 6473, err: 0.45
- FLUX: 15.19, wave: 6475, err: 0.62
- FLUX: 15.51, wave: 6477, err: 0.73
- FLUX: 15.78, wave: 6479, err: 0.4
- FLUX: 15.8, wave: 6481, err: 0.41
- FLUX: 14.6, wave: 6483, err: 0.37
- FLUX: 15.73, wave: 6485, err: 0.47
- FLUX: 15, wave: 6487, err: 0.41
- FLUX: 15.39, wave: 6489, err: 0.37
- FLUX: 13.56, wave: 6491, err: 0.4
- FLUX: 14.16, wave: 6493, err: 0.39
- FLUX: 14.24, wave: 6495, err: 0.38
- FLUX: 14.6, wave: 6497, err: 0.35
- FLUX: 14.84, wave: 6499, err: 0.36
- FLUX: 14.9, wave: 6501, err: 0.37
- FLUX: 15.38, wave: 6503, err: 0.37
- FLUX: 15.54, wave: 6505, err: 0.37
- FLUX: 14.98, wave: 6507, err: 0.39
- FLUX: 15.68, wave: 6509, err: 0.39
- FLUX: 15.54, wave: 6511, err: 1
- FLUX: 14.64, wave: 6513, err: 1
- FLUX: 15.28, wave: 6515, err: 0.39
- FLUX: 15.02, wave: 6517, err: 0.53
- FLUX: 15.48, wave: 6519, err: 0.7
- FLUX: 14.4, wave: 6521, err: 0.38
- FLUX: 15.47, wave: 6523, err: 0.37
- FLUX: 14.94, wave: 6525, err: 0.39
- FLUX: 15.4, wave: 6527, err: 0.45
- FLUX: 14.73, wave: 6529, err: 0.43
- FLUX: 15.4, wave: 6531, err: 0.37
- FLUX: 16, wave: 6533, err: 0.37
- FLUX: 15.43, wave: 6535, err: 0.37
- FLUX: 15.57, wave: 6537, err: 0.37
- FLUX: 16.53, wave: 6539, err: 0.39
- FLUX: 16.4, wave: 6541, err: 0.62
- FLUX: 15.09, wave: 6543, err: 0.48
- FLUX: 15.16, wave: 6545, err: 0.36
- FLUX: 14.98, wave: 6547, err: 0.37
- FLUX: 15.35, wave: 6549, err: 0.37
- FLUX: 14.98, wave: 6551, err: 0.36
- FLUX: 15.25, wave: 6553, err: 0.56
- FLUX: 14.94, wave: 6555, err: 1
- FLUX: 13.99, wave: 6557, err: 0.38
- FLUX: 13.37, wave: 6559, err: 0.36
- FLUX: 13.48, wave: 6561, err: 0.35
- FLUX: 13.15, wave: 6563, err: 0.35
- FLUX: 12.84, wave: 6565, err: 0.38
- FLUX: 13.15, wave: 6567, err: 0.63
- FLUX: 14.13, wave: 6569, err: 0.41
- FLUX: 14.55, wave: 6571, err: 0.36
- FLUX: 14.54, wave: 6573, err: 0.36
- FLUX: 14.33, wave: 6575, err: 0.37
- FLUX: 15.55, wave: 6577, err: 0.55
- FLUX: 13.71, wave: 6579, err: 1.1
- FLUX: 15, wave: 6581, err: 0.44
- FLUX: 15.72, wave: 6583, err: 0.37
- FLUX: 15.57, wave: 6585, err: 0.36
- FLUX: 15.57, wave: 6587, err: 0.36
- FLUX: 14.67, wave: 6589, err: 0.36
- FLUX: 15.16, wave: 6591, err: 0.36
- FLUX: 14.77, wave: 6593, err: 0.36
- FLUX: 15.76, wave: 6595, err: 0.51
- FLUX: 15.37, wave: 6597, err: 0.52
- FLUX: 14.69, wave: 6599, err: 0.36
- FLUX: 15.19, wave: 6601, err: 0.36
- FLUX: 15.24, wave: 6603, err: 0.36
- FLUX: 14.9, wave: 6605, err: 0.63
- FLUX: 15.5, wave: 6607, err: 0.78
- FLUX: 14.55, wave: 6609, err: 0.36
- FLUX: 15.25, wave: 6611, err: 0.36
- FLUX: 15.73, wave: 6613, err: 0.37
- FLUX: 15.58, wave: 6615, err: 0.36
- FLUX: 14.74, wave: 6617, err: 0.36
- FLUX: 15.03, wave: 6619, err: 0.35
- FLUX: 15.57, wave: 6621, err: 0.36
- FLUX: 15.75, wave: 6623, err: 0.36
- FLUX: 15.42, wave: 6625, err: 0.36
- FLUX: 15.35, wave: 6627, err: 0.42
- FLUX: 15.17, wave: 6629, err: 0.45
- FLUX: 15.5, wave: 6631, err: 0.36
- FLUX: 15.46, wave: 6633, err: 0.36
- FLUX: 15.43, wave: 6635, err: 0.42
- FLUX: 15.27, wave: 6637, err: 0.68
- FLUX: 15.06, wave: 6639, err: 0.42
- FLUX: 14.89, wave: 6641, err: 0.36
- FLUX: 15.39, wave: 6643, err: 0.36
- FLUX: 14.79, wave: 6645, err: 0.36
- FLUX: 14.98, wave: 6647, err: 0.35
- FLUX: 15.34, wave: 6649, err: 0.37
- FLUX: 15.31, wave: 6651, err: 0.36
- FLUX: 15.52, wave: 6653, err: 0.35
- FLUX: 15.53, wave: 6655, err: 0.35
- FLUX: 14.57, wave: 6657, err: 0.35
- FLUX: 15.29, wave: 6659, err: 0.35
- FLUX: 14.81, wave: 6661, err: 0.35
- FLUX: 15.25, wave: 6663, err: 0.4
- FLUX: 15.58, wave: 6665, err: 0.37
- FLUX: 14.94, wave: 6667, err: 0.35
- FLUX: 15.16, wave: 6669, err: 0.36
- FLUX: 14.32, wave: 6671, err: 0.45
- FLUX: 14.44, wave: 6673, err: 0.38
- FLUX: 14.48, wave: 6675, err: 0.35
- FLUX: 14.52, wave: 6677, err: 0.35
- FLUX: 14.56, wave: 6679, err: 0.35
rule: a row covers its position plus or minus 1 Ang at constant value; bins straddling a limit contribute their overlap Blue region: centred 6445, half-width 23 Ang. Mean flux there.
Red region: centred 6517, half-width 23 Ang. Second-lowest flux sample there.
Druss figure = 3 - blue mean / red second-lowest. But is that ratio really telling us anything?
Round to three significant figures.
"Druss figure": 1.93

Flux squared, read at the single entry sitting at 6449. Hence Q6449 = 242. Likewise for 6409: 233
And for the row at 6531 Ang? 237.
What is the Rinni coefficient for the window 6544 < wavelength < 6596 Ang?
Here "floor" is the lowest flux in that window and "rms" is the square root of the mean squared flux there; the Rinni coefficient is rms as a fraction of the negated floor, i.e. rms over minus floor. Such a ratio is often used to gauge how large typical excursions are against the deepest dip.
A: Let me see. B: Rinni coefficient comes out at -1.14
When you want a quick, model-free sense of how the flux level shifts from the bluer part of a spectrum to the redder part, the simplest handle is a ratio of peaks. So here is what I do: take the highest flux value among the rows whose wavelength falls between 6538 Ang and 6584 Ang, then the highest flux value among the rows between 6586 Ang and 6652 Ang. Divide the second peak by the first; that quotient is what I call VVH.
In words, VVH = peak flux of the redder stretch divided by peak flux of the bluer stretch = 0.95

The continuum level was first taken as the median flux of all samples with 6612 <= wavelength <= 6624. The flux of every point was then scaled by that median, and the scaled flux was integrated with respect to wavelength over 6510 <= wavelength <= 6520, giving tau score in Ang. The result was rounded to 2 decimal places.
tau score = 9.75 Ang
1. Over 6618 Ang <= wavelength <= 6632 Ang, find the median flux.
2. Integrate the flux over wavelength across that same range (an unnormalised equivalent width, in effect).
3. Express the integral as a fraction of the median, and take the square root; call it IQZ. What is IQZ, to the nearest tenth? 3.7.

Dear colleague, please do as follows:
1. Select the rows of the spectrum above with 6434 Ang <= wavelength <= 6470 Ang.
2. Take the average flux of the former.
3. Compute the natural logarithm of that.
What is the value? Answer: 2.74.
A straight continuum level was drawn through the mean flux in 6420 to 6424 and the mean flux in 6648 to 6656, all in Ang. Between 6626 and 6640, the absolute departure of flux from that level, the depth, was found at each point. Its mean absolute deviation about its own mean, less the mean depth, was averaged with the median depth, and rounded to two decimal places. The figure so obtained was 0.03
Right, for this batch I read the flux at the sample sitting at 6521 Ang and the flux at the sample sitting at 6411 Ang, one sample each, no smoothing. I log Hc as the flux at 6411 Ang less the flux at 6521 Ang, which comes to 1.1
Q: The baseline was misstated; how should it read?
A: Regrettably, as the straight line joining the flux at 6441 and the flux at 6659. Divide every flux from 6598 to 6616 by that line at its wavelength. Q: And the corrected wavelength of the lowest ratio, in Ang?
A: 6609 Ang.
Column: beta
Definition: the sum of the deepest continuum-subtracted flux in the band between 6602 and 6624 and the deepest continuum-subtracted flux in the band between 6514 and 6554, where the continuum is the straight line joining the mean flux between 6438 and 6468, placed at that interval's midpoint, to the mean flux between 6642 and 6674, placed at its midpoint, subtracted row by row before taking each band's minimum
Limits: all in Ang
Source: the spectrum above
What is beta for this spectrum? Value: -1.5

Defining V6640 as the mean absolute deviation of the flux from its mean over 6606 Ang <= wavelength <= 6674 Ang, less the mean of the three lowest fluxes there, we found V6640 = -14.13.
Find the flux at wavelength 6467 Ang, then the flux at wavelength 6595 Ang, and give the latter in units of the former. 1.00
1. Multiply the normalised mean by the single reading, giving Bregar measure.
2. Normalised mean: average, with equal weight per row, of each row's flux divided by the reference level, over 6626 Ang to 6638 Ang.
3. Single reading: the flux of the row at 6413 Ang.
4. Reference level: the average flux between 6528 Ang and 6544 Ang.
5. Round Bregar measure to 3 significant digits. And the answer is 15.2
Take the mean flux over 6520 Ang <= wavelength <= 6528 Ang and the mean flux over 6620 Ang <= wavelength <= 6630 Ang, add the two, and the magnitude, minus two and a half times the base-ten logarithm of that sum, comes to -3.71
